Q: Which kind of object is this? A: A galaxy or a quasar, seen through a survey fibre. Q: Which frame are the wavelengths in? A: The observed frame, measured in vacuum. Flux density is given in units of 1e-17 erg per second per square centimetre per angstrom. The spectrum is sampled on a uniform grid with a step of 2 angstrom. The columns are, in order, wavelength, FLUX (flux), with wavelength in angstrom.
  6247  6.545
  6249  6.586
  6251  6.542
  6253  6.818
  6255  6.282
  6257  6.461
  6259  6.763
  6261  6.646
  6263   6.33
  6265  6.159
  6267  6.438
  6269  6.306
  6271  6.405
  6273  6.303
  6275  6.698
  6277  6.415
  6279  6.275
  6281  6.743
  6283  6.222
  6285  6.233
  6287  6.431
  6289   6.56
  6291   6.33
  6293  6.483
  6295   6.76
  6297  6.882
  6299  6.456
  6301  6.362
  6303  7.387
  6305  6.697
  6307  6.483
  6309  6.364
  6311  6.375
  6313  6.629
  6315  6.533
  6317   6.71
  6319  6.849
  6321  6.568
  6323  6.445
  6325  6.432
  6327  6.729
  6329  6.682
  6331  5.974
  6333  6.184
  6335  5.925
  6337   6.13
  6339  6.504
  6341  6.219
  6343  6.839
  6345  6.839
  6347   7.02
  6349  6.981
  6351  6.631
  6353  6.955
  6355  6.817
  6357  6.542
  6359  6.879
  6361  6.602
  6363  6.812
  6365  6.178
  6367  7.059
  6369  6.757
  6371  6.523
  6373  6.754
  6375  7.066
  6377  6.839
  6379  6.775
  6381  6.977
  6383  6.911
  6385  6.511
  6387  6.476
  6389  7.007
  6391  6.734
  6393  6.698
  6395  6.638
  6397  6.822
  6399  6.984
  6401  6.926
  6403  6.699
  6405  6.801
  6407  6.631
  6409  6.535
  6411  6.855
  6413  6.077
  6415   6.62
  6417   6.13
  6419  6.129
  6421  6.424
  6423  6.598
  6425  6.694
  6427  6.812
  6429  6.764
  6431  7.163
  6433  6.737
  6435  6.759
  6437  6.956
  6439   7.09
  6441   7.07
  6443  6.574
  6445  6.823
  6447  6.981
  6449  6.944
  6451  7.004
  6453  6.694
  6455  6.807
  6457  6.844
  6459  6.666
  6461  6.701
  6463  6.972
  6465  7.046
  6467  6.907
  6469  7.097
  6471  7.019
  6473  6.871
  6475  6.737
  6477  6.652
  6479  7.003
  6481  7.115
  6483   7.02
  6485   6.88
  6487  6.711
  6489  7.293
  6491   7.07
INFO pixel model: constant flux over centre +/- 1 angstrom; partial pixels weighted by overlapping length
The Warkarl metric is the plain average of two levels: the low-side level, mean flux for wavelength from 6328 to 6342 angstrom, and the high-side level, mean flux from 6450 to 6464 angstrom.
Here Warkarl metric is 6.52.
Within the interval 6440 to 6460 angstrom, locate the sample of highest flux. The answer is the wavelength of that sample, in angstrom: 6441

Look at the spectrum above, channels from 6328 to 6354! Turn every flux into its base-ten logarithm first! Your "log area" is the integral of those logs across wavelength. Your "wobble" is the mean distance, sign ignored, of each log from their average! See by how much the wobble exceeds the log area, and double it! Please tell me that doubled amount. -42.3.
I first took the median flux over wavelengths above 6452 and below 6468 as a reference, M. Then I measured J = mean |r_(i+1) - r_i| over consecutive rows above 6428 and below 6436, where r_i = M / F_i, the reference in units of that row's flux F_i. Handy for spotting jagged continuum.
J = 0.040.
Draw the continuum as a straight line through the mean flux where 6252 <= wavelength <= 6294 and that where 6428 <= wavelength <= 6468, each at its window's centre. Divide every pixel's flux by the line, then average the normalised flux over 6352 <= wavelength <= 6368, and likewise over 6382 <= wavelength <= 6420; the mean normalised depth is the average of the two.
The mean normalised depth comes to 1.00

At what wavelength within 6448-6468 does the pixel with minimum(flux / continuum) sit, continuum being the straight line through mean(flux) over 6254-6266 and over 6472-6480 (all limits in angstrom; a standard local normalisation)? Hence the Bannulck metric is 6459 angstrom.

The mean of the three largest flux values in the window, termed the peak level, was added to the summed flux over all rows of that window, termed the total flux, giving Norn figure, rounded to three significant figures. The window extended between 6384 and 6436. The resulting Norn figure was 180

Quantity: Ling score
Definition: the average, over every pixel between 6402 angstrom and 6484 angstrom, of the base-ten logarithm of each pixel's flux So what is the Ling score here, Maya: 0.831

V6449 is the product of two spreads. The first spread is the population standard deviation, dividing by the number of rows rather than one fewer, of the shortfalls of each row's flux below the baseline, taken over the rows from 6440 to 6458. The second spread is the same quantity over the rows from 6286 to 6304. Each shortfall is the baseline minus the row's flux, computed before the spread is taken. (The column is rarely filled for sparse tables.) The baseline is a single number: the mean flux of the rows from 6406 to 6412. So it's 0.047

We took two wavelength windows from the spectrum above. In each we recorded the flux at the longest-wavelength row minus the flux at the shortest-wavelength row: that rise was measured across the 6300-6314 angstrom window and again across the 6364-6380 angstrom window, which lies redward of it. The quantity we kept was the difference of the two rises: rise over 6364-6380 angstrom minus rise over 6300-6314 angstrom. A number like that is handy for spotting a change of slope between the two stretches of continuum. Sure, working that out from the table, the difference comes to 0.3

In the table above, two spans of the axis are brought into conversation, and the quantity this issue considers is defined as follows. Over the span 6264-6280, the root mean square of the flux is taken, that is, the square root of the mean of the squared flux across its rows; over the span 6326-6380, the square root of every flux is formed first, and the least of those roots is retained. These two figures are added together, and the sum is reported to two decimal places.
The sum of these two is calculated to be 8.81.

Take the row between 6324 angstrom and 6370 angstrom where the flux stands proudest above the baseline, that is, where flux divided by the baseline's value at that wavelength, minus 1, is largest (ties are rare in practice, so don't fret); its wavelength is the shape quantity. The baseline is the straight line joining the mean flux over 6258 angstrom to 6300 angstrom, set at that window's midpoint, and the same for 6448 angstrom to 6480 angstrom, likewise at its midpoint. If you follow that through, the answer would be 6347 angstrom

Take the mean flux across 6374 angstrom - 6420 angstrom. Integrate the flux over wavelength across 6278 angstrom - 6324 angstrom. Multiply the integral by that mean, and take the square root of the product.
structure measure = 44.9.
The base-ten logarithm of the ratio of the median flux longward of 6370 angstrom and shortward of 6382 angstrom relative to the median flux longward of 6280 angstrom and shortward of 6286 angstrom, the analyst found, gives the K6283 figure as 0.038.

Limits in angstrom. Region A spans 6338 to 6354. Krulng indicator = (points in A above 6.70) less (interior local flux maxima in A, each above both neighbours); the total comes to 4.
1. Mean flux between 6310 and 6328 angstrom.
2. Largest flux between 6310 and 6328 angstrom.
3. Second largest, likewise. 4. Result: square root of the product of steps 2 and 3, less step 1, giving 0.20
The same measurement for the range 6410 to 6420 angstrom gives 0.37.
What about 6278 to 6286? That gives 0.14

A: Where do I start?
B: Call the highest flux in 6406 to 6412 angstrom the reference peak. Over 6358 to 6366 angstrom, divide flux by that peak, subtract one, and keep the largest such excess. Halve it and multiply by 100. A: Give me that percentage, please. 0.2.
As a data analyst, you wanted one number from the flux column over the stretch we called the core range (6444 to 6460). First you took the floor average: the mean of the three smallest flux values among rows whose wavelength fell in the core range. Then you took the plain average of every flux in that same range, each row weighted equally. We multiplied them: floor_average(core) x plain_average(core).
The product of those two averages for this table 46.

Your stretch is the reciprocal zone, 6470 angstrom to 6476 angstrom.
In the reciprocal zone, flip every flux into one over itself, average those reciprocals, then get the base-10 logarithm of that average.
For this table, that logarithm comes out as -0.837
